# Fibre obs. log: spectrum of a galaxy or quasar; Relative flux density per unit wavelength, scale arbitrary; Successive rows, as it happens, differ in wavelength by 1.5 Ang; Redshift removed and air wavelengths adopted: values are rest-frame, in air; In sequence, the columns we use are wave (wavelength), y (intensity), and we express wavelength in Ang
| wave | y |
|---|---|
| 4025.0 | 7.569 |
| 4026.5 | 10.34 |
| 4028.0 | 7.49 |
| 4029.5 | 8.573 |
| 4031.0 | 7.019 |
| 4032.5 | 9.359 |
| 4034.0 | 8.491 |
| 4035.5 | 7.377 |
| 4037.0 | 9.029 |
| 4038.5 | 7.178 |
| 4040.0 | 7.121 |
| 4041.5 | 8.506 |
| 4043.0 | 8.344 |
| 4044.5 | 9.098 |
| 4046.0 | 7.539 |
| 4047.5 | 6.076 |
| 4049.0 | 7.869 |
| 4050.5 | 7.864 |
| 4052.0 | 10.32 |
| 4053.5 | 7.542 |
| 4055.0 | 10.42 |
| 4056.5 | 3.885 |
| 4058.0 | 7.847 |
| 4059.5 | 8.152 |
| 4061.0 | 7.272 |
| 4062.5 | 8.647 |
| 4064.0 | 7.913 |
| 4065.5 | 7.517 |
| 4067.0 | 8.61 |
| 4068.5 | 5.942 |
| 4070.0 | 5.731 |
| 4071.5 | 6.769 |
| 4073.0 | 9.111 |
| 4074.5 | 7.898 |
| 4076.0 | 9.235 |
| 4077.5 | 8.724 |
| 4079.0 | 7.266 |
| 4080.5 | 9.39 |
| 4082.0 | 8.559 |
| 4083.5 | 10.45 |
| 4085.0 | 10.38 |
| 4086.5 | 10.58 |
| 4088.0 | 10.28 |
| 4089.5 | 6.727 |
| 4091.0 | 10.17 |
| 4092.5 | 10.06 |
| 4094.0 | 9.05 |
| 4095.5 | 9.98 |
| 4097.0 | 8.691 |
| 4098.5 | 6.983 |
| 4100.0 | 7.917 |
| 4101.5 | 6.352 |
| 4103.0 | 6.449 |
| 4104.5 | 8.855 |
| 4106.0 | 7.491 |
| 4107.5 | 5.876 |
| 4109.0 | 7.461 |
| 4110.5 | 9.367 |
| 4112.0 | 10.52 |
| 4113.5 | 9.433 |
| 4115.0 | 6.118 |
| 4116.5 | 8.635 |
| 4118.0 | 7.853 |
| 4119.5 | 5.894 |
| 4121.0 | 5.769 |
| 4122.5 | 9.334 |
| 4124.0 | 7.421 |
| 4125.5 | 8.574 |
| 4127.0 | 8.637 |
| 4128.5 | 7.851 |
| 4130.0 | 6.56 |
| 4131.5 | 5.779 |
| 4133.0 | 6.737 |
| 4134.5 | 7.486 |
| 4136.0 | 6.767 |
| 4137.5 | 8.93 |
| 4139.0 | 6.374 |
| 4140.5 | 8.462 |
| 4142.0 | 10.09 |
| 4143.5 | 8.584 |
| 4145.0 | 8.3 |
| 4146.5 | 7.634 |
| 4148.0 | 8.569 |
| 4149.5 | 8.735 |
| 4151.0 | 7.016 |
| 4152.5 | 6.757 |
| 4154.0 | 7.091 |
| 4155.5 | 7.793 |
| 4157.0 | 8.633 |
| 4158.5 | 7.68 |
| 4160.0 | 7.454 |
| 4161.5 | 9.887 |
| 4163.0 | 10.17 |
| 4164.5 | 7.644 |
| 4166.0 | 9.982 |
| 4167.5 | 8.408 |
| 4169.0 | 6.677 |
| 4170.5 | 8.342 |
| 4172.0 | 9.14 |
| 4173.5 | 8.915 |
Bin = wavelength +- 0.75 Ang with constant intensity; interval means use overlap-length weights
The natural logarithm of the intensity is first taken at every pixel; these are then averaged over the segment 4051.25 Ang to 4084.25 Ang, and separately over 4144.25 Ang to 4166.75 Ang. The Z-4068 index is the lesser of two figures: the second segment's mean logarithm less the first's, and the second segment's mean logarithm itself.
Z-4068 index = 0.03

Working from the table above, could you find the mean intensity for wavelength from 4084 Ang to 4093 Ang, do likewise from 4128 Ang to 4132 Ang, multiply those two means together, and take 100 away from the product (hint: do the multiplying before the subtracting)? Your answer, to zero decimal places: -35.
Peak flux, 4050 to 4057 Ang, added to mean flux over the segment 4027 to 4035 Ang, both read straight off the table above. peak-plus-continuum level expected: 18.6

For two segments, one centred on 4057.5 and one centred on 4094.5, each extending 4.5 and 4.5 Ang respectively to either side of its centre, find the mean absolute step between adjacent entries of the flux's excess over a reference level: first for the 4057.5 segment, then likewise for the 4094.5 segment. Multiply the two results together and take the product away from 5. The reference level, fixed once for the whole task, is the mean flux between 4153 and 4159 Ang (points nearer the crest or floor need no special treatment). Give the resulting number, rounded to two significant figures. 2.1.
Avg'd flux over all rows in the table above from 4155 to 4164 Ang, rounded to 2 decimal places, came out 8.60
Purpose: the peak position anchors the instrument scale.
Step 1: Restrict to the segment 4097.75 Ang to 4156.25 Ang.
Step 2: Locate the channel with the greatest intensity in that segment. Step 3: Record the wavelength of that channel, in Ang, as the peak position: 4112.0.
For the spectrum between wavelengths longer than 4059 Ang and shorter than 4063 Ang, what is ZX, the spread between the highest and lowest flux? 1.4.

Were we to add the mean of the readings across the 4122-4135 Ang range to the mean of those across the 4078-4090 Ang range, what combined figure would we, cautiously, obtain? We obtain 16.8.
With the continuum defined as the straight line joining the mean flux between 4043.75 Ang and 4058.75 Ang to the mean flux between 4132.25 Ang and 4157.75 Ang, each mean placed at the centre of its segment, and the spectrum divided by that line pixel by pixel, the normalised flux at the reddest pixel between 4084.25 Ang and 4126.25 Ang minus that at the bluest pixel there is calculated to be -0.23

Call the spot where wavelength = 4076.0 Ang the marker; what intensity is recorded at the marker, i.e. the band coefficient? 9.235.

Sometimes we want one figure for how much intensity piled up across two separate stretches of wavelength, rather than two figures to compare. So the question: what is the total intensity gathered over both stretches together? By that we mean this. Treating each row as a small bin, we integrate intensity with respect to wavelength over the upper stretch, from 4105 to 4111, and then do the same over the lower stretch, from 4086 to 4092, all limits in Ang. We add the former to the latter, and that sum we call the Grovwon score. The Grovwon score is 102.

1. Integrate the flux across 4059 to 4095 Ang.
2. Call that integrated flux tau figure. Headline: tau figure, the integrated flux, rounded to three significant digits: 307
